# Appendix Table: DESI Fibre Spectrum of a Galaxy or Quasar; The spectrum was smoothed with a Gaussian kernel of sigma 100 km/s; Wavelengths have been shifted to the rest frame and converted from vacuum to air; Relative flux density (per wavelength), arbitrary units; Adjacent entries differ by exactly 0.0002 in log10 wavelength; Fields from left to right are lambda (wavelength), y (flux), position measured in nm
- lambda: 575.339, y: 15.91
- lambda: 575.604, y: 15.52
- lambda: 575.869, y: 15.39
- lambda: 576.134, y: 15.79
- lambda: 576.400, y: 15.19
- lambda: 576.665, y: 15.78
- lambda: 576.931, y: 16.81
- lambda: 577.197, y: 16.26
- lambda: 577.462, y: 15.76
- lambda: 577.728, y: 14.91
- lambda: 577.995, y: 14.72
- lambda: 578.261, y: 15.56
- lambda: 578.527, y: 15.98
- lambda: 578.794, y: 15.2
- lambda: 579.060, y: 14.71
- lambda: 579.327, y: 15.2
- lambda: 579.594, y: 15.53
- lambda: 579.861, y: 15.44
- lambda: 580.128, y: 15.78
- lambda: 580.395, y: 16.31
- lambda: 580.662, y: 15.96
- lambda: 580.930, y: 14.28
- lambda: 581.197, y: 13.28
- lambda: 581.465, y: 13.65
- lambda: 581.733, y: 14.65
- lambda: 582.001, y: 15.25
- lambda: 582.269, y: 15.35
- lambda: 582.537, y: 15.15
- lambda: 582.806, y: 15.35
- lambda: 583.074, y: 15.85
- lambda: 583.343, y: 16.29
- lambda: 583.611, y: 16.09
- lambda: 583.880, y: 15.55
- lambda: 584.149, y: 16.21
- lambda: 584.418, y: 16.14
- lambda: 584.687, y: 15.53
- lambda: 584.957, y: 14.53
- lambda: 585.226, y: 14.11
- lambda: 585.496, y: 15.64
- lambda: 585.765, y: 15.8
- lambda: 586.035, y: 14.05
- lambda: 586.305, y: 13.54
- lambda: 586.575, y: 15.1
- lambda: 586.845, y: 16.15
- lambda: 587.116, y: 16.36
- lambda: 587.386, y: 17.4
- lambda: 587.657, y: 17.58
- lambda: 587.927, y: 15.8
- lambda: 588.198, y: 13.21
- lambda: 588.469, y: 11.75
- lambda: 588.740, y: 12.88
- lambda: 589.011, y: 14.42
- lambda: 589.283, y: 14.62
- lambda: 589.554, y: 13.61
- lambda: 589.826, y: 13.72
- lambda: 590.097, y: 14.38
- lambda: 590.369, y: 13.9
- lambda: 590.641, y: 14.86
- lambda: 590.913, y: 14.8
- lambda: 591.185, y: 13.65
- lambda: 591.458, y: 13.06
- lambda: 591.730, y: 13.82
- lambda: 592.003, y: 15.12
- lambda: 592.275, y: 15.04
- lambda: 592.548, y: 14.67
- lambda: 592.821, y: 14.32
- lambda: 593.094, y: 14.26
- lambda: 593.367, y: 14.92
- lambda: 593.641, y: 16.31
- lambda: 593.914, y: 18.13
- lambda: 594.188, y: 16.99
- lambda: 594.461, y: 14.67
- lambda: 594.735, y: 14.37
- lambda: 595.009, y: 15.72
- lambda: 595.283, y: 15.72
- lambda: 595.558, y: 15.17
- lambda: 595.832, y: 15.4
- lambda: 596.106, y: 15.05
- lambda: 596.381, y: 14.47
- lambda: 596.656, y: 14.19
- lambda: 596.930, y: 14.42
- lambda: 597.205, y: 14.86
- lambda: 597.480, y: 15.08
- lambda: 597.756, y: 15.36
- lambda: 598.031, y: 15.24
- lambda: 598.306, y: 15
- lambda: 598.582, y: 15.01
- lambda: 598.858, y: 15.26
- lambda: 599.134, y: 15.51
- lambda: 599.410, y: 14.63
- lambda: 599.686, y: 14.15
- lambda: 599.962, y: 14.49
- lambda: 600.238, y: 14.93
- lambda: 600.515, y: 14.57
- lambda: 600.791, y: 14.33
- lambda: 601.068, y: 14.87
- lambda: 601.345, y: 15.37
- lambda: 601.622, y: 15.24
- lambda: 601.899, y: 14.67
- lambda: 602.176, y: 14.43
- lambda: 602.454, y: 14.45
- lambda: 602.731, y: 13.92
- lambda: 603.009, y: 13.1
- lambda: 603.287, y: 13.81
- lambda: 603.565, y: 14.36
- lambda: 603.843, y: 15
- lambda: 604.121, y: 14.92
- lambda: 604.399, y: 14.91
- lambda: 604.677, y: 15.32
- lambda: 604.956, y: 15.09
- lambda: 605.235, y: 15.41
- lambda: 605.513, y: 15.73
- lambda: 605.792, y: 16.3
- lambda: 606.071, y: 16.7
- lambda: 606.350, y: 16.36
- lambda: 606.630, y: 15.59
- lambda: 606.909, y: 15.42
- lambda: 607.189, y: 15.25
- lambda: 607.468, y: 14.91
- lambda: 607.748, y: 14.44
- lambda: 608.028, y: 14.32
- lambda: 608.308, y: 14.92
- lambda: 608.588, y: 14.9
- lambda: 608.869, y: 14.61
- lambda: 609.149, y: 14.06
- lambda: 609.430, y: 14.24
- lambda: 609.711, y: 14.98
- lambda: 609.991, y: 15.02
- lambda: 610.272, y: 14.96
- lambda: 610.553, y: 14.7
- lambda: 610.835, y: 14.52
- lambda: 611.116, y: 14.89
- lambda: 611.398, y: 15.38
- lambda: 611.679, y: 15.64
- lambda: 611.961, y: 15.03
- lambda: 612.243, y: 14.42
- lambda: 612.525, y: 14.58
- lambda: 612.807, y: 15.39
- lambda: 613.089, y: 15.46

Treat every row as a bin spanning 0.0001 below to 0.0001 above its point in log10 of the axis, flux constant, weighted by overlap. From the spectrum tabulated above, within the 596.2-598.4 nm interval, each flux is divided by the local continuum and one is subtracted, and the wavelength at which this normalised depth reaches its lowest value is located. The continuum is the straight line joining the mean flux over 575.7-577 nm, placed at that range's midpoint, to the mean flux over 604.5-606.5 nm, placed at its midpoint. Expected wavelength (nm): 596.656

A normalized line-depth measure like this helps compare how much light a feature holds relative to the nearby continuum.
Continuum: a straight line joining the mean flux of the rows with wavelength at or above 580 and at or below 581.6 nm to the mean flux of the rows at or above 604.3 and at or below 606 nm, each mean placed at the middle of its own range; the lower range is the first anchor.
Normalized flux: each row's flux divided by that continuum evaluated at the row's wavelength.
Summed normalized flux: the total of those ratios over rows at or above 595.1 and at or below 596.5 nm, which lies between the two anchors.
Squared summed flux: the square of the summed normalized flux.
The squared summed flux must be 25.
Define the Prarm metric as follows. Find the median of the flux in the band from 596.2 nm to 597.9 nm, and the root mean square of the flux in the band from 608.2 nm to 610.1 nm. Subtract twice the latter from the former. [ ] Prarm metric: -14.70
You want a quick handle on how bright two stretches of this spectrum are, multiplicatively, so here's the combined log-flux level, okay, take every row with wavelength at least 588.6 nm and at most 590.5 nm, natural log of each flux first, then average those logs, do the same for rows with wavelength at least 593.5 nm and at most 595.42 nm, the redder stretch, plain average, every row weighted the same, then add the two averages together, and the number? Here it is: 5.402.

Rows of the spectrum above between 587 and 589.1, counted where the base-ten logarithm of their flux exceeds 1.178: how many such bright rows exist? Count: 4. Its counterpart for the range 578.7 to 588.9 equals 26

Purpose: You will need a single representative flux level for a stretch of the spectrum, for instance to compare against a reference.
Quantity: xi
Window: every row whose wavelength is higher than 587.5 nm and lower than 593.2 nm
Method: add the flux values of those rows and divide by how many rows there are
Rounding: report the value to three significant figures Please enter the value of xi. 14.3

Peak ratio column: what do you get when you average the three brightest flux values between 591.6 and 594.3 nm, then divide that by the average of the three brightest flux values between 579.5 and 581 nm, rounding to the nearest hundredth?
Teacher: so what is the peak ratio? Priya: 1.07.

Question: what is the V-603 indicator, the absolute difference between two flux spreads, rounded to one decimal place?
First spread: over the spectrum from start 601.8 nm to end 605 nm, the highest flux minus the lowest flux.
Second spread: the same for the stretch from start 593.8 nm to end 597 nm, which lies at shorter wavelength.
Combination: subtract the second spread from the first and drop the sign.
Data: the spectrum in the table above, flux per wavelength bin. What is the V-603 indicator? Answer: 1.7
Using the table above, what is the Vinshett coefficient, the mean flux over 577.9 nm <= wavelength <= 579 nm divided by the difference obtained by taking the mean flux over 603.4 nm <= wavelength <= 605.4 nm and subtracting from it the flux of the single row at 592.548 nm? 46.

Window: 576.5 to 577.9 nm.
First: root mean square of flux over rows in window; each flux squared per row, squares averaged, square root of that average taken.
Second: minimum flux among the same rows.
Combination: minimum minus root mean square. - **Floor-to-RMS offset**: -1.0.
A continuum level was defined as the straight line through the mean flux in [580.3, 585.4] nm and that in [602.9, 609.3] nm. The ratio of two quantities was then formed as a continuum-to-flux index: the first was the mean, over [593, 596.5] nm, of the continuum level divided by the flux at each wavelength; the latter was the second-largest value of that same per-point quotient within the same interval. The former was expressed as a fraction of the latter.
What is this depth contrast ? 0.93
